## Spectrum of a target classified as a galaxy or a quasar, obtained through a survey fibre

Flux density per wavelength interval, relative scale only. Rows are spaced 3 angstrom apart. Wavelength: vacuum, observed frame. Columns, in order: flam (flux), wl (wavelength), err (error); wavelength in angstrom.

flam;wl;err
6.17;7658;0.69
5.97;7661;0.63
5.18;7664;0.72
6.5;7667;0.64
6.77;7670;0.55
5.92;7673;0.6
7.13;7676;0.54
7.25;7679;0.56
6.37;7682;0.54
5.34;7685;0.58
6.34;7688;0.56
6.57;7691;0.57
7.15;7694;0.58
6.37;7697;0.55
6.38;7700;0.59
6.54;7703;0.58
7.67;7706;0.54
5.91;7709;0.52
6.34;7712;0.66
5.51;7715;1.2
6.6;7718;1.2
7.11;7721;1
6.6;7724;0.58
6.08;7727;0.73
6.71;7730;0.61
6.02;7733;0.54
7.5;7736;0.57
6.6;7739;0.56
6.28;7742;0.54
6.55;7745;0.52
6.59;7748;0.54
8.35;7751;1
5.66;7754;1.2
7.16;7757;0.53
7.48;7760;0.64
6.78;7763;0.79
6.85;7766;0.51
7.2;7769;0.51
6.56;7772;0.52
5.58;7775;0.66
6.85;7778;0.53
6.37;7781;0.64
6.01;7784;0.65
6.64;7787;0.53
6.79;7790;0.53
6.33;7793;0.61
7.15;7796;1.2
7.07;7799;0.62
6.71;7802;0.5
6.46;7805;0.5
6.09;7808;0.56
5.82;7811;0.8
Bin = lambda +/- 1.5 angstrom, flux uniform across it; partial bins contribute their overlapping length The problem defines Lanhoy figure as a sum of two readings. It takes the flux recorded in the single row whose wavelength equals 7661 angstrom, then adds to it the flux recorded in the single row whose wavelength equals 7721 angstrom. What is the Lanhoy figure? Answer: 13.1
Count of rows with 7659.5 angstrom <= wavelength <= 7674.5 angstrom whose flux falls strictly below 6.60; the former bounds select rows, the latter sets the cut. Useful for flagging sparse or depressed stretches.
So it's 4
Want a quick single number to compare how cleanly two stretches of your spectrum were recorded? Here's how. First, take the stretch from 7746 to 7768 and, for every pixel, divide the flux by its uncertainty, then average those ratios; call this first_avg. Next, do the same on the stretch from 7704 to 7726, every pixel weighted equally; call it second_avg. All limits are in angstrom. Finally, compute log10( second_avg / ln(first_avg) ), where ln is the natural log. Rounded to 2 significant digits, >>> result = 0.59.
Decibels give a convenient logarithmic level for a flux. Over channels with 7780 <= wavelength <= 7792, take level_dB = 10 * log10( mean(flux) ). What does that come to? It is 8.10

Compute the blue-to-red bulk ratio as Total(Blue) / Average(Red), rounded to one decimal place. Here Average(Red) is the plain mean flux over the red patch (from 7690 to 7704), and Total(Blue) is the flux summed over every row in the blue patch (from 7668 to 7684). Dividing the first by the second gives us 5.1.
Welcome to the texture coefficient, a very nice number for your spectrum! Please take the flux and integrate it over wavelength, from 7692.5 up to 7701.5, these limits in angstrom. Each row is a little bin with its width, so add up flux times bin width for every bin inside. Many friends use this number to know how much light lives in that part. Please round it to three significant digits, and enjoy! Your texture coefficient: 59.7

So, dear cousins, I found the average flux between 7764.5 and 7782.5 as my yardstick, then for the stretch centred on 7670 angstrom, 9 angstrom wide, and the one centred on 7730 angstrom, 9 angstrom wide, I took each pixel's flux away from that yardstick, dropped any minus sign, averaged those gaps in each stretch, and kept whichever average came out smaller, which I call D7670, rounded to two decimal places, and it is 0.31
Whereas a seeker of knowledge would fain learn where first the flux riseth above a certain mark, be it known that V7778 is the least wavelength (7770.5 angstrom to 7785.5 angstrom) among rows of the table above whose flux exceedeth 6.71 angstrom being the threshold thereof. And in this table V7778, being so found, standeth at 7778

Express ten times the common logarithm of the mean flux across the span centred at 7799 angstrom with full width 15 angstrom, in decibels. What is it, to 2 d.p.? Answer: 8.29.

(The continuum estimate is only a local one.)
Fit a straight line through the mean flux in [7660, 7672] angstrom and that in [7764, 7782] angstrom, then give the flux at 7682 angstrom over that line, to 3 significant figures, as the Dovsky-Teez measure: 1.03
